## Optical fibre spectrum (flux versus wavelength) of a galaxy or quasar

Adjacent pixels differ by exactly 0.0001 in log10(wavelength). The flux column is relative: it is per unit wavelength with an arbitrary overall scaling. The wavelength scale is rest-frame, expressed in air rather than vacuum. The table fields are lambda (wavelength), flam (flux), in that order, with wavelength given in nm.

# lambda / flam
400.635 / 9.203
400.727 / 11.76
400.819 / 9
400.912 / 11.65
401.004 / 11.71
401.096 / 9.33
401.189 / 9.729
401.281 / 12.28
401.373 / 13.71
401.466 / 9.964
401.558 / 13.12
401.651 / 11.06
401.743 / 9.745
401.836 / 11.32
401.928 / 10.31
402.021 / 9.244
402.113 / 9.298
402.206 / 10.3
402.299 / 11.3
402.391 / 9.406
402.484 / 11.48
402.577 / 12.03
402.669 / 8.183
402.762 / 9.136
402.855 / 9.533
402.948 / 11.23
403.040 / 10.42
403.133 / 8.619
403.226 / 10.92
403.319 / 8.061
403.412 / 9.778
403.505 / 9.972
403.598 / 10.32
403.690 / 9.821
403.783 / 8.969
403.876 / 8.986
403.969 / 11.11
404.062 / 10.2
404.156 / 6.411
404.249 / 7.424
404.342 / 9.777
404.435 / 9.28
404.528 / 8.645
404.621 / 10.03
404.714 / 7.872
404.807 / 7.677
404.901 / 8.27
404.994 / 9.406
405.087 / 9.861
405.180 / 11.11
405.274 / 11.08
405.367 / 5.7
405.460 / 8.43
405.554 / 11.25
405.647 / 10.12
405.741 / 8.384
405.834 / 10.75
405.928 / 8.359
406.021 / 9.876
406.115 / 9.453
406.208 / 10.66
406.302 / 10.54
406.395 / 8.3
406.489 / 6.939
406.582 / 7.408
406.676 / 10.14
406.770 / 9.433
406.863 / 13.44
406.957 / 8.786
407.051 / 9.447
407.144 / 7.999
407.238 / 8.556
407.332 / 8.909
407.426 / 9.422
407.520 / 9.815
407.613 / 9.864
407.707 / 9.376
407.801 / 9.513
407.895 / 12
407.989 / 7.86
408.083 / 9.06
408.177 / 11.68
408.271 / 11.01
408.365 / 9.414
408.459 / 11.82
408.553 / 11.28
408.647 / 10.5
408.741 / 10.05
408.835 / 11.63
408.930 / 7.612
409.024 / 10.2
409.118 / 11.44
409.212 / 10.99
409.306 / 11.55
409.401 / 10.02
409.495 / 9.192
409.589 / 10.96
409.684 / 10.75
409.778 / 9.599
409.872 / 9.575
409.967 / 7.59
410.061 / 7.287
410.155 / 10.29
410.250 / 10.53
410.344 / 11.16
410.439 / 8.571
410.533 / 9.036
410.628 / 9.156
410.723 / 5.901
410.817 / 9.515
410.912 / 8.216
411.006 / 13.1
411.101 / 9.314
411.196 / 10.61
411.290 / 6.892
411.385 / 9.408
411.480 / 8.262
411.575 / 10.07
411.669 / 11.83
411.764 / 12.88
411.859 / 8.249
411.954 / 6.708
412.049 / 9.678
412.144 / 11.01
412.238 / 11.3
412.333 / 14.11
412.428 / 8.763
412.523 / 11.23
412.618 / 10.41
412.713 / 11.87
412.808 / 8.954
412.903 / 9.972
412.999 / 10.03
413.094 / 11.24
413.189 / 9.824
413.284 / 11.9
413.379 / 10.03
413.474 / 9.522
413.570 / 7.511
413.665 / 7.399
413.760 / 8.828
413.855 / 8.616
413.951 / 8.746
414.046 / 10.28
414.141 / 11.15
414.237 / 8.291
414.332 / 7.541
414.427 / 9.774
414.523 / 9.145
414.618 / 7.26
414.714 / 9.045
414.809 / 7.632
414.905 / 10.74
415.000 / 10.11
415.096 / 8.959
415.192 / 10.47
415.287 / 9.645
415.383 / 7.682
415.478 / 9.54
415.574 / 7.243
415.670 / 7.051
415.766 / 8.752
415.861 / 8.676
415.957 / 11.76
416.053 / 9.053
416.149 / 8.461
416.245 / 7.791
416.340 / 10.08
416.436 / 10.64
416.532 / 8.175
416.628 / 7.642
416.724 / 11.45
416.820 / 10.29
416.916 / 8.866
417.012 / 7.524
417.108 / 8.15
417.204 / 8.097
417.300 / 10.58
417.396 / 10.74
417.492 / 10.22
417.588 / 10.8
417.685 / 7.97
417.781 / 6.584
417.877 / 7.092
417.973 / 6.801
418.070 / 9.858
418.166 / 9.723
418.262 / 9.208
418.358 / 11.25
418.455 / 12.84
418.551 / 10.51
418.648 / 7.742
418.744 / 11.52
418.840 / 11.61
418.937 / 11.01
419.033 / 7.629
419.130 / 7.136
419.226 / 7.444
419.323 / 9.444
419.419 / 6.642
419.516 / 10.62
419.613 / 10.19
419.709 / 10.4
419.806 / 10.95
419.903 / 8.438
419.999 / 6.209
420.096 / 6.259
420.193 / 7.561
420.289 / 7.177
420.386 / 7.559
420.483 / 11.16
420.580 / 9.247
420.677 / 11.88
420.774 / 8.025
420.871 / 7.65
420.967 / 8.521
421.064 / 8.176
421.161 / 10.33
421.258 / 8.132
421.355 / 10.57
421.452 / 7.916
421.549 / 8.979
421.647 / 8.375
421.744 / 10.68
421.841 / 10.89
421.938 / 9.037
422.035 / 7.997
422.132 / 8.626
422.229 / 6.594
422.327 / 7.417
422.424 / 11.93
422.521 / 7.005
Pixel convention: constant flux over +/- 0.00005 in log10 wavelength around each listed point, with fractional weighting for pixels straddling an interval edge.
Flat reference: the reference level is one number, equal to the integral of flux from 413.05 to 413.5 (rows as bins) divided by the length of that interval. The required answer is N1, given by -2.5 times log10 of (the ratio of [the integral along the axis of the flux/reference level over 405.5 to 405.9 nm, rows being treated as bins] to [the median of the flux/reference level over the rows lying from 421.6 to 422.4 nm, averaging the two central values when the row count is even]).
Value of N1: 0.82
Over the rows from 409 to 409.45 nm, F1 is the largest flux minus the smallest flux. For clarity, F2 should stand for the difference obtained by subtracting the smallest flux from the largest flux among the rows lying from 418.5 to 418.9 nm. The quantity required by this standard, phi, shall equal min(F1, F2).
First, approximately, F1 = 1.5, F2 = 4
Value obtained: 1.5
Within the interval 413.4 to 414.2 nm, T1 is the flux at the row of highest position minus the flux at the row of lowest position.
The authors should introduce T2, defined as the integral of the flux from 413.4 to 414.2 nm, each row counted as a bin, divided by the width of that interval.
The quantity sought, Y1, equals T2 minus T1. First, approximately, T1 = 2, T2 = 9.0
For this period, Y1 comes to 7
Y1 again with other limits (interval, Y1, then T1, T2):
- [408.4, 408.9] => 11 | 0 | 10.9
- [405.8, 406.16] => 11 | -1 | 9.6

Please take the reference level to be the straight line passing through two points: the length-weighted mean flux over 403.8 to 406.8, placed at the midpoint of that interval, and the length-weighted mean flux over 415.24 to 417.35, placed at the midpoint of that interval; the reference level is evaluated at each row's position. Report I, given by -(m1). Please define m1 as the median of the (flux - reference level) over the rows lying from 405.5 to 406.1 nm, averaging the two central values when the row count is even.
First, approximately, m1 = 0.9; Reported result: -0.9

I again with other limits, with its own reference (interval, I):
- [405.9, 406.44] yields -0.5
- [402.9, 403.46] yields -0.9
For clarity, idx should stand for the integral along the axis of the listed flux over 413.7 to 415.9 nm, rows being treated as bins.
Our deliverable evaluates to 19.6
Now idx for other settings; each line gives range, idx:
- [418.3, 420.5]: 20.1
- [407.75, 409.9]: 22.2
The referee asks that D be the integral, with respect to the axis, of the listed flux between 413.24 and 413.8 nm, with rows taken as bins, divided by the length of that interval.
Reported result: 9.2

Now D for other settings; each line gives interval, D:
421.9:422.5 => 8.5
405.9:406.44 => 9.6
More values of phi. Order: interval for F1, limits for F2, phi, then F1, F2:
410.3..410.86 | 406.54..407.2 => 5.3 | 5.3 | 6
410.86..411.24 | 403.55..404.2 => 4.7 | 4.9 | 5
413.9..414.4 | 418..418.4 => 2.0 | 3.6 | 2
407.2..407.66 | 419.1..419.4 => 1.3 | 1.3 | 2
